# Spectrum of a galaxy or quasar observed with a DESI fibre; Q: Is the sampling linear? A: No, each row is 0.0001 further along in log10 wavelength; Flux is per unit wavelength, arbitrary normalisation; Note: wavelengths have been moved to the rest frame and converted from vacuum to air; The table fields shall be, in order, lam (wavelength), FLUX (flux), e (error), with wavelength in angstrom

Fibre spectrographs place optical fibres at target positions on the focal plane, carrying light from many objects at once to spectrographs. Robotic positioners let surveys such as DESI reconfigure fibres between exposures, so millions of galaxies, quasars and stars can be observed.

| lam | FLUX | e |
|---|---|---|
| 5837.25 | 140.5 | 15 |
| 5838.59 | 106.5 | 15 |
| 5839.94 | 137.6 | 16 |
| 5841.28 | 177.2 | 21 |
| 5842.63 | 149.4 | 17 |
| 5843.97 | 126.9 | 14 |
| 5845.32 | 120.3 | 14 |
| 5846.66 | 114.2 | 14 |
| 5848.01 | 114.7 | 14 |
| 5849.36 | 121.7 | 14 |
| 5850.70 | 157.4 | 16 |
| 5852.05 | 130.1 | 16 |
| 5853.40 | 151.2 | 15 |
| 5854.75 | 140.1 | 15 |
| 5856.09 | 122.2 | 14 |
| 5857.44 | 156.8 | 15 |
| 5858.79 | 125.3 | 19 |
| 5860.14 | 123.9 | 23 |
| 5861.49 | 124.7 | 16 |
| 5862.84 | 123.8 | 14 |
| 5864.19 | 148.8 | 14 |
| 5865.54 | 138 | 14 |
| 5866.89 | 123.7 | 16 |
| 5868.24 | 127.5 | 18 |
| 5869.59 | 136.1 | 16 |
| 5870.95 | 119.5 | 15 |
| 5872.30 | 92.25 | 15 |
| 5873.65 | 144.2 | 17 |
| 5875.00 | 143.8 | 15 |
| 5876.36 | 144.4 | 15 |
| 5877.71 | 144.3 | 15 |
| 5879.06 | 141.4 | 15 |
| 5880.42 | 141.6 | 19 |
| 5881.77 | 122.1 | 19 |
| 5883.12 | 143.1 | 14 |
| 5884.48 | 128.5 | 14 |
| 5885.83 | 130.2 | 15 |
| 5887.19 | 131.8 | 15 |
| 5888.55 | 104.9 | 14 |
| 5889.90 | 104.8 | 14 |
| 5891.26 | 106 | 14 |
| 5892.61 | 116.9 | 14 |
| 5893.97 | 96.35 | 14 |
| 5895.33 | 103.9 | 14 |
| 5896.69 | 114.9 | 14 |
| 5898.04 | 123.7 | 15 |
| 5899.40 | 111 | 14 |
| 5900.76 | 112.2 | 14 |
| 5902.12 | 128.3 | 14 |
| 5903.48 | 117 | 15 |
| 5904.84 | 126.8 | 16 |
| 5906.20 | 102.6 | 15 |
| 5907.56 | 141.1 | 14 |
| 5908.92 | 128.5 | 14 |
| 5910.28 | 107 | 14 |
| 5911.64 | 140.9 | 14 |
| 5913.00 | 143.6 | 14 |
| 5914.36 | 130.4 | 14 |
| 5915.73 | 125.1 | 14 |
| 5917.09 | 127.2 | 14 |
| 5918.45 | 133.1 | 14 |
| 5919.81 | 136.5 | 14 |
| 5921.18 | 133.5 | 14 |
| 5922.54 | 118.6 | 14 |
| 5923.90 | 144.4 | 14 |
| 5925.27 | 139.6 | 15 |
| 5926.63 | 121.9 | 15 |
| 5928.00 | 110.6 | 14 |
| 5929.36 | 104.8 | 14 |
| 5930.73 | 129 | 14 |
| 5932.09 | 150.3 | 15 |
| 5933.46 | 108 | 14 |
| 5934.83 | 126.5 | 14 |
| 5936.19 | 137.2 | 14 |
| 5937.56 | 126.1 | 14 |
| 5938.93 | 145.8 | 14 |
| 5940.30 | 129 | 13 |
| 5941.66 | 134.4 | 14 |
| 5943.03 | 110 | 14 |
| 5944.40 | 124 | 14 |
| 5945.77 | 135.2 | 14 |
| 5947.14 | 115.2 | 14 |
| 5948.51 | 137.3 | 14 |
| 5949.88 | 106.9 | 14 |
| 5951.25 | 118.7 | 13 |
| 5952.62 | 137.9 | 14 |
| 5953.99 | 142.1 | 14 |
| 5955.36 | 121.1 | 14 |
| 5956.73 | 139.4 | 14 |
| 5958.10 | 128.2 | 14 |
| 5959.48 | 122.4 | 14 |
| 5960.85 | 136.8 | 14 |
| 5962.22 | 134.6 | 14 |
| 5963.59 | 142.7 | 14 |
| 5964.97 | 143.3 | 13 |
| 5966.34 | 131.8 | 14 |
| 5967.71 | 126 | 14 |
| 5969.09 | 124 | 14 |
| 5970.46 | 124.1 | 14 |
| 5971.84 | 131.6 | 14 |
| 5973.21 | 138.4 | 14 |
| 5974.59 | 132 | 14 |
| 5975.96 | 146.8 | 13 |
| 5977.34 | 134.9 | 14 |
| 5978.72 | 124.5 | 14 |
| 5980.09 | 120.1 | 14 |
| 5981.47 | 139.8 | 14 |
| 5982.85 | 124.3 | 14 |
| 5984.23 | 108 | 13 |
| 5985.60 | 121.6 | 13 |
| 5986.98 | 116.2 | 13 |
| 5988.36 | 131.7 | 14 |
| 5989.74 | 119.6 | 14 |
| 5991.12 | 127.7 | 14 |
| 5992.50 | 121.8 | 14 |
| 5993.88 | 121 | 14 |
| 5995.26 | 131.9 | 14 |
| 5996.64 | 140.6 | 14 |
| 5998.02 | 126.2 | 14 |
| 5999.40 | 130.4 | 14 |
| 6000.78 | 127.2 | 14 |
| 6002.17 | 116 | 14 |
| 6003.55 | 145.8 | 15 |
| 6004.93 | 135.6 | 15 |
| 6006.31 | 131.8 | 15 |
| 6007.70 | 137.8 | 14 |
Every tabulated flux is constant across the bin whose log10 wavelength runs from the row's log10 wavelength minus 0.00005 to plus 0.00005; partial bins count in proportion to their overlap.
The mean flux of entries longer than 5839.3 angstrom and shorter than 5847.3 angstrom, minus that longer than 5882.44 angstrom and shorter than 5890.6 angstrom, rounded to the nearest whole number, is 14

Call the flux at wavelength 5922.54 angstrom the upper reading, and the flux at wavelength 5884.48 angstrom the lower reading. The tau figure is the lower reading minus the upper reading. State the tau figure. 10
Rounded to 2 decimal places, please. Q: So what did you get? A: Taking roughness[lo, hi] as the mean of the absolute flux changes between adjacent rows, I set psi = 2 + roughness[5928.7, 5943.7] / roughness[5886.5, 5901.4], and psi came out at 3.93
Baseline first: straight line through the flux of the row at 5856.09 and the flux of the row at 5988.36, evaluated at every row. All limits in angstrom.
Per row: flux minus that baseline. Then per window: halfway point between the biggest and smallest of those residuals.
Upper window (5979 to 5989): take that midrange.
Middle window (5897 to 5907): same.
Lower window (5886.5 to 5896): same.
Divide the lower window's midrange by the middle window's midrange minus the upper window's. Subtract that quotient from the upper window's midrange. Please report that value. -11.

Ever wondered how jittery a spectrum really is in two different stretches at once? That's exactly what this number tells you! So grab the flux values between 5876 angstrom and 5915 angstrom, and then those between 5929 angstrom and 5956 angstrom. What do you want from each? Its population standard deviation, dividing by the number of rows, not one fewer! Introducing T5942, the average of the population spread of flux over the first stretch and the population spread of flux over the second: 14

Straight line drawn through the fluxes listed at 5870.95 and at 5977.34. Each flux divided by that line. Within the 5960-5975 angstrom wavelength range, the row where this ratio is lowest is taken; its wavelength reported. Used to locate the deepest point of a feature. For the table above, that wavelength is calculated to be 5970.46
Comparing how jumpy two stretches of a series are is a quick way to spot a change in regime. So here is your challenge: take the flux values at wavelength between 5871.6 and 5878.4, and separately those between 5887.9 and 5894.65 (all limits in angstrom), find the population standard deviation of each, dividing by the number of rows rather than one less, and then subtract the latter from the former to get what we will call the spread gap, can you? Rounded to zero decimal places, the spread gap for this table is 14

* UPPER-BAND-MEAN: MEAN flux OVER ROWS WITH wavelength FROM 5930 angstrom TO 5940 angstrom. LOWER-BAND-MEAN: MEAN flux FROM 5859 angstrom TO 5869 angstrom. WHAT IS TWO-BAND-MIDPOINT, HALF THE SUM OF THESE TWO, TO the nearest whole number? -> 131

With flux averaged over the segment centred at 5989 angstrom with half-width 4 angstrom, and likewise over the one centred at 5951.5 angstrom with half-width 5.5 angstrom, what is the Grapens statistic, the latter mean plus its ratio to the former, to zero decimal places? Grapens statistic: 128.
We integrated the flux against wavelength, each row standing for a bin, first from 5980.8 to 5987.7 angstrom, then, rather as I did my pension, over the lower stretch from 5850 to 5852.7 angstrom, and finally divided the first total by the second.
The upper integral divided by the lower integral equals 2.2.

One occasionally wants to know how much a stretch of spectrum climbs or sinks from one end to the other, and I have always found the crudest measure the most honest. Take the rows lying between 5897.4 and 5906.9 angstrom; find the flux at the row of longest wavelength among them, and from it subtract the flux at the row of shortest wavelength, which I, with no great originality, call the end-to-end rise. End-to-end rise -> -21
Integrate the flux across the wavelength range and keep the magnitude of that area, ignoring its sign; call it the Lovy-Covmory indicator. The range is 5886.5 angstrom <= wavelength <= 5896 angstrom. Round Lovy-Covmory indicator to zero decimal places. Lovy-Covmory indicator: 1037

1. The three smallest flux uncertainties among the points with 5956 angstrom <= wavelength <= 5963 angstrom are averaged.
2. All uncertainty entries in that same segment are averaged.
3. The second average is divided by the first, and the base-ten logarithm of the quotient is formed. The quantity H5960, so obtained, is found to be 0.000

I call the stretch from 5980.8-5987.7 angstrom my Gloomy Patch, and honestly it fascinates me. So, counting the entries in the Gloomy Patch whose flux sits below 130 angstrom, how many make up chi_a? 4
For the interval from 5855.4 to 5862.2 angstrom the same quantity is 4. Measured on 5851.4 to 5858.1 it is 1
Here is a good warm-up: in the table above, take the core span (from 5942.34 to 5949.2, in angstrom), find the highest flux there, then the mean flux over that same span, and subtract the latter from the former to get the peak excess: 13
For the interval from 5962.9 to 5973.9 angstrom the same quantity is 11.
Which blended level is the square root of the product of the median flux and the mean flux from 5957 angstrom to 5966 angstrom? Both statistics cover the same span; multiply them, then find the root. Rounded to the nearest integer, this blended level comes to 135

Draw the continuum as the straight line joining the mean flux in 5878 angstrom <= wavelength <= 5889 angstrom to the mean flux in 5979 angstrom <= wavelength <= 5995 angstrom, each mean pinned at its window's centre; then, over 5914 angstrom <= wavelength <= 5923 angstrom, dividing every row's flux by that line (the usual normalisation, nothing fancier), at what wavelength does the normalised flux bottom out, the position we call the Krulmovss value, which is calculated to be 5922.54 angstrom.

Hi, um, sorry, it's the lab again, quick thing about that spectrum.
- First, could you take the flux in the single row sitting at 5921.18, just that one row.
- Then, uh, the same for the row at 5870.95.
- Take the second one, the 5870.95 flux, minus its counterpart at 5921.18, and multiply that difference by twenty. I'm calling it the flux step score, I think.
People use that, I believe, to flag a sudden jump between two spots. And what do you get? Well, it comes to -280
